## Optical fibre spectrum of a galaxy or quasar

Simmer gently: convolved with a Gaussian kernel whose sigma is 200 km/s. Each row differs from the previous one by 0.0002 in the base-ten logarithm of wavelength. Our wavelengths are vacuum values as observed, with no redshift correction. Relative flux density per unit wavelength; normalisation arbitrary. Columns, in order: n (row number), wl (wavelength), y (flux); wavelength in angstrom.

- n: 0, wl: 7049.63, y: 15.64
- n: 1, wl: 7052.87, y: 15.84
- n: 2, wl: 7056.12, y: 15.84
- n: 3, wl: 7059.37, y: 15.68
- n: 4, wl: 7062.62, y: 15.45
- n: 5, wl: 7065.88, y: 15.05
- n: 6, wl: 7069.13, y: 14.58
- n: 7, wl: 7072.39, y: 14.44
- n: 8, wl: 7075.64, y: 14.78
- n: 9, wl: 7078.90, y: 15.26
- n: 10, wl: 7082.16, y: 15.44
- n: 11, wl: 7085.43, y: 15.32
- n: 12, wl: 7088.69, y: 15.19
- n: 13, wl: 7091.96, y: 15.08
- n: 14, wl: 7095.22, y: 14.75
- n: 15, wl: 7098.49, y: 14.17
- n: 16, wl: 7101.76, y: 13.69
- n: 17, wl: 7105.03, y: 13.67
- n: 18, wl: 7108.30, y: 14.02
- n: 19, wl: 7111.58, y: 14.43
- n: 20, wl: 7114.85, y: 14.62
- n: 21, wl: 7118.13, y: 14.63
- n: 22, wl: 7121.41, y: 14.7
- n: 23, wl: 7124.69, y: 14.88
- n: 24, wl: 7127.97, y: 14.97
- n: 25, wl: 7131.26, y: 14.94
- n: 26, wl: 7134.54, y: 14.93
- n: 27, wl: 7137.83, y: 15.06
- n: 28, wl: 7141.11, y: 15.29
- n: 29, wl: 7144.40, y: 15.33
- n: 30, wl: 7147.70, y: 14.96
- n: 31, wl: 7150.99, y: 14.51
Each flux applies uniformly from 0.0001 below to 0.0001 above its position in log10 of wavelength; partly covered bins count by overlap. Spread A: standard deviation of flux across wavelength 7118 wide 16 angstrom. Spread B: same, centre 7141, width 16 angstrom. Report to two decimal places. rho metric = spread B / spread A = 1.15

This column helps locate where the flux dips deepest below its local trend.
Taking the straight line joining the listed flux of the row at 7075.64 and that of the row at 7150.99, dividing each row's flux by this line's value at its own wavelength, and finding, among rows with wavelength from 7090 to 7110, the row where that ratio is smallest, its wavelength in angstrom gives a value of 7105.03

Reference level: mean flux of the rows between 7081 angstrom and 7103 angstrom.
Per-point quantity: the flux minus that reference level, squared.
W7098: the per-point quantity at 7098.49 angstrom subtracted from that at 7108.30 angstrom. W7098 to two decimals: 0.21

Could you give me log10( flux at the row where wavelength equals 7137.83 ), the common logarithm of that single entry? 1.18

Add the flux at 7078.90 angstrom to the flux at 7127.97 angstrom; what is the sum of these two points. 30.2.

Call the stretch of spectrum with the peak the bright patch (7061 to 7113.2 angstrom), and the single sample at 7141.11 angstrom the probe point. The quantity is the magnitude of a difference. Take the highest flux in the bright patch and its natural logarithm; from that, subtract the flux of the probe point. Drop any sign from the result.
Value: 12.6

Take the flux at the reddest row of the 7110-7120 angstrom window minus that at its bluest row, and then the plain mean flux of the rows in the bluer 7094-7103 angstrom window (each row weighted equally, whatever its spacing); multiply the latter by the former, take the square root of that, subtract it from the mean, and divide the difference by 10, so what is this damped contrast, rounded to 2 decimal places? 1.25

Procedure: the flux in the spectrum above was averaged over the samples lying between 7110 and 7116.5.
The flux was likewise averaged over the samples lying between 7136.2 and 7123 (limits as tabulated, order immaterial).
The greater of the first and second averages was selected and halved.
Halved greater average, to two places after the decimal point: 7.46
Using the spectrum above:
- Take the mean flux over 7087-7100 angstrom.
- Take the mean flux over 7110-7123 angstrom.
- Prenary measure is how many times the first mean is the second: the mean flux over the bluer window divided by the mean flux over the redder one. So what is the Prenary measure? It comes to 1.01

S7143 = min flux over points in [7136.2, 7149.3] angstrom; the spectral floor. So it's 14.96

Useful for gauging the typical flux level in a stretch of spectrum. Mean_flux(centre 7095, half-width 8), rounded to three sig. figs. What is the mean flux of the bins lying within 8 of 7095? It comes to 14.6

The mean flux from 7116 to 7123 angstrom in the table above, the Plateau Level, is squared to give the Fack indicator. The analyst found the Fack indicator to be 215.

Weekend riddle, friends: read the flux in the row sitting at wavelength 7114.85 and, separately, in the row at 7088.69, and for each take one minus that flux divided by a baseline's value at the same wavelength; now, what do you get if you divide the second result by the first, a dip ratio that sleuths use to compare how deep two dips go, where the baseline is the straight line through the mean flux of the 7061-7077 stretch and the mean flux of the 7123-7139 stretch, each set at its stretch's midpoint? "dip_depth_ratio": -1.0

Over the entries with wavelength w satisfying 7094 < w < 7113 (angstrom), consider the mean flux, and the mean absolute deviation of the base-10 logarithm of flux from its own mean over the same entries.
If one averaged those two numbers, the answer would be 7.1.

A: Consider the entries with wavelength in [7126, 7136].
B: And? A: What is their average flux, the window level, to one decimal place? 14.9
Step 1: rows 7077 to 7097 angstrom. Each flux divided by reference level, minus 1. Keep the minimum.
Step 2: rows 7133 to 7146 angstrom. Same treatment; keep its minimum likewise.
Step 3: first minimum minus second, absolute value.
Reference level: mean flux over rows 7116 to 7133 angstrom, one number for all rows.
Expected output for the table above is 0.01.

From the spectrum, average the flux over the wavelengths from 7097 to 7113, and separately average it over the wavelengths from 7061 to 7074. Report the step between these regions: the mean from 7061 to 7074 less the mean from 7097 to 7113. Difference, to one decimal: 0.9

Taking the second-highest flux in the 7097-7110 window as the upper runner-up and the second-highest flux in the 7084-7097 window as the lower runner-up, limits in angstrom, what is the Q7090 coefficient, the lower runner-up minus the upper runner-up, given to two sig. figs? 1.2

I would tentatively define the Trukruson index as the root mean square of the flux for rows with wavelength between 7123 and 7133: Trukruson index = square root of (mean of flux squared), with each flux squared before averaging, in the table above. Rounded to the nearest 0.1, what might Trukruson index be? 14.9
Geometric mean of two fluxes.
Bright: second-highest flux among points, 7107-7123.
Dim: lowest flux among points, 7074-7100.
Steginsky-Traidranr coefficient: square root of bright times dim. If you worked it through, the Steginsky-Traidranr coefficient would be 14.40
